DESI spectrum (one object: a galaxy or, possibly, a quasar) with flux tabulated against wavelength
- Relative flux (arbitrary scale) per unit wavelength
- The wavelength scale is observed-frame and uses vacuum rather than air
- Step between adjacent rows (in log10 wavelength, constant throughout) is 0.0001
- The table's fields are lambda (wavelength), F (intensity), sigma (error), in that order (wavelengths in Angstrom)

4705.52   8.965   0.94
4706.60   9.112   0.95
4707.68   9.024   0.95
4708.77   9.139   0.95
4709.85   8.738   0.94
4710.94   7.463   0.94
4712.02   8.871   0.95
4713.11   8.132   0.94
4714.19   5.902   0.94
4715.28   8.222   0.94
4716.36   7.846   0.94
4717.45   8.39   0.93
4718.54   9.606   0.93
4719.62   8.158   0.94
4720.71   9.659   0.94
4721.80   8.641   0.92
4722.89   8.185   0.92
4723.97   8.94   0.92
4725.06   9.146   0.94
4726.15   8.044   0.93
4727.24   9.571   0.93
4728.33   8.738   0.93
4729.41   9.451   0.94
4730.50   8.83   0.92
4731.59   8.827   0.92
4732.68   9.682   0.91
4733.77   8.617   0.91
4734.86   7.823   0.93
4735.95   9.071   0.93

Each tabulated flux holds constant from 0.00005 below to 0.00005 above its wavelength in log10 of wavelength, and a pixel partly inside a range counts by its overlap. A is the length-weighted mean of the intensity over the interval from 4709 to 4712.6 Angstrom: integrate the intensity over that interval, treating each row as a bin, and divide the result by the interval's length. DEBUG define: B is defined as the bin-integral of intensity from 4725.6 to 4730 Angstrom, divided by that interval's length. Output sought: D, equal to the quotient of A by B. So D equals 0.94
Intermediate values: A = 8.4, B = 9.0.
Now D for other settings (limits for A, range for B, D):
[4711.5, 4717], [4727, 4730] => 0.84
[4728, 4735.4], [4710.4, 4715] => 1.16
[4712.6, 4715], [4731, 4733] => 0.78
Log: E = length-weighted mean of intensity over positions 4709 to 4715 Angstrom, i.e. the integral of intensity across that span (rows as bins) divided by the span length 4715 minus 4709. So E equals 7.91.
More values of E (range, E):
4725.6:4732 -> 8.92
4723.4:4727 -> 8.78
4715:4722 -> 8.66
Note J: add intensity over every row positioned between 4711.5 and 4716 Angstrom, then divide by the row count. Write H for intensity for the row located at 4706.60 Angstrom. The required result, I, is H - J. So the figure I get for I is 1.3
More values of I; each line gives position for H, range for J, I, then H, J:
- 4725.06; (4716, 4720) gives 0.6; 9.146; 8.5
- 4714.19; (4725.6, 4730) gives -3.0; 5.902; 9.0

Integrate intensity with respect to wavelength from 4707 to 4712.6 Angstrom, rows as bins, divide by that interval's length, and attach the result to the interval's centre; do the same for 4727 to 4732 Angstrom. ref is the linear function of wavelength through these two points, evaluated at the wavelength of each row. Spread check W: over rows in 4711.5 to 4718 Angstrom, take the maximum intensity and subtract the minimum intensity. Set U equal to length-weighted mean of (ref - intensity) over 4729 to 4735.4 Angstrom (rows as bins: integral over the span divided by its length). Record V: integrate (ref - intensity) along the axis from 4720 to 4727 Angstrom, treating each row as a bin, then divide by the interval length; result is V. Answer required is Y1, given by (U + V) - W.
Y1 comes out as -2.5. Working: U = 0.27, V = 0.15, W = 3.0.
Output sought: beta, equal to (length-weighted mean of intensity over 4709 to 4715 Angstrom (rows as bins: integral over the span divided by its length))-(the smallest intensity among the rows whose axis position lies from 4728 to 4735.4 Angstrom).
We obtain 0.1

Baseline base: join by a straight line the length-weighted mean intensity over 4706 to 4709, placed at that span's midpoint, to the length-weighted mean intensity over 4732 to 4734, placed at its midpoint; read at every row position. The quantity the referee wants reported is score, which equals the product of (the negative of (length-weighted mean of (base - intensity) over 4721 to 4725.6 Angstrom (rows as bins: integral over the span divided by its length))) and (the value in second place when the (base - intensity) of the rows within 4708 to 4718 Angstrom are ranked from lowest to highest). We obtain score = -0.1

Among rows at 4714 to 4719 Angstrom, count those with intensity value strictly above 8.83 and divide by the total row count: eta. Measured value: 0.20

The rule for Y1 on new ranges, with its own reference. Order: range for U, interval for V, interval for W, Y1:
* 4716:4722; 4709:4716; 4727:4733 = -0.1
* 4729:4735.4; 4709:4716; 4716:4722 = -0.8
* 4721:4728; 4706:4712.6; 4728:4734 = -1.0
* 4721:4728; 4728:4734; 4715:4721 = -1.6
